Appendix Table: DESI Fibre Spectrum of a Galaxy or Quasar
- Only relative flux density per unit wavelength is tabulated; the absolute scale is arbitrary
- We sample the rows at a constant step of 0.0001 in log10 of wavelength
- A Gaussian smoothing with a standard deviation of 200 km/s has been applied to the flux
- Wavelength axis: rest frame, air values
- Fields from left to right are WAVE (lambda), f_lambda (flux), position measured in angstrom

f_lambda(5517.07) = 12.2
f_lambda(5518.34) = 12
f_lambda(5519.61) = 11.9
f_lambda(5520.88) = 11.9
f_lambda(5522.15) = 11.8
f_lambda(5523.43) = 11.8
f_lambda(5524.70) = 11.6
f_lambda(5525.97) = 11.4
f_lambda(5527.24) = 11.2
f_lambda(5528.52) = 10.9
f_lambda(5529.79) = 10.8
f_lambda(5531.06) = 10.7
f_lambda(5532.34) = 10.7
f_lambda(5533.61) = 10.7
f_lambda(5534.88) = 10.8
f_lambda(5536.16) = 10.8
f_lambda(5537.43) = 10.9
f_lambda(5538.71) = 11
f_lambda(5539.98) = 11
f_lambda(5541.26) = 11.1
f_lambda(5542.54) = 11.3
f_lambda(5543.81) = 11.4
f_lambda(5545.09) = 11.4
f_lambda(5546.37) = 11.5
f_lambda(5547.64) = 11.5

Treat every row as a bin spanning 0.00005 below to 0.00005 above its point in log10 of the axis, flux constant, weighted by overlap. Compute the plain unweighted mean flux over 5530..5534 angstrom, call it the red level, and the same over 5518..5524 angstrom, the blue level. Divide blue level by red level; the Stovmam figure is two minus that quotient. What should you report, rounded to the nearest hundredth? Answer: 0.89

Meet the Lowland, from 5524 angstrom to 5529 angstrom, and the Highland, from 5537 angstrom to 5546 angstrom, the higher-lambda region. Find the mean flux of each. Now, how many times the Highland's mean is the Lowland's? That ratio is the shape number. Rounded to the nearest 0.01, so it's 1.01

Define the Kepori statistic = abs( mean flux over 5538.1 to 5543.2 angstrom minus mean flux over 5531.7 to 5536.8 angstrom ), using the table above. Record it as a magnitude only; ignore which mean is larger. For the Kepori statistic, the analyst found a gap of 0.35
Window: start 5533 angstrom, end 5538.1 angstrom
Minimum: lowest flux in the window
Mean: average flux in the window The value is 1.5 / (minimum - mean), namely -15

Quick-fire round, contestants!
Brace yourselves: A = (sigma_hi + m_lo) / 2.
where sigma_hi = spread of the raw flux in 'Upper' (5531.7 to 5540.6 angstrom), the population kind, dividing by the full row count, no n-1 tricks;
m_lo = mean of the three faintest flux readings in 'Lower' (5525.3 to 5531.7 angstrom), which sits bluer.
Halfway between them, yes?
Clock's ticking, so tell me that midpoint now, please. 5.5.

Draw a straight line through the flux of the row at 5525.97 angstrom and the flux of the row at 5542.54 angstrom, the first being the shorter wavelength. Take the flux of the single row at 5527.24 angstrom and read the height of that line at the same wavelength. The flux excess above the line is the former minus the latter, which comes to -0.2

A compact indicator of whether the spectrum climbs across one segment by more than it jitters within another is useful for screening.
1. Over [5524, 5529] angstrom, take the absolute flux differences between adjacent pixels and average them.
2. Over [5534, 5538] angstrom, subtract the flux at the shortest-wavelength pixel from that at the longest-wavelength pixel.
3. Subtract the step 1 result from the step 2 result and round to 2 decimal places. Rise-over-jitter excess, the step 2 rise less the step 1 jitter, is -0.13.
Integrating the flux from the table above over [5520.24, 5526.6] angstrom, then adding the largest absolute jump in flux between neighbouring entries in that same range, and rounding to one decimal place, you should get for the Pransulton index 74.6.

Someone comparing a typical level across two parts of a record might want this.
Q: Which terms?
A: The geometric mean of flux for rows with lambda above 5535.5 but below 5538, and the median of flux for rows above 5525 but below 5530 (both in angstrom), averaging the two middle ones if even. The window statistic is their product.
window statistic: 120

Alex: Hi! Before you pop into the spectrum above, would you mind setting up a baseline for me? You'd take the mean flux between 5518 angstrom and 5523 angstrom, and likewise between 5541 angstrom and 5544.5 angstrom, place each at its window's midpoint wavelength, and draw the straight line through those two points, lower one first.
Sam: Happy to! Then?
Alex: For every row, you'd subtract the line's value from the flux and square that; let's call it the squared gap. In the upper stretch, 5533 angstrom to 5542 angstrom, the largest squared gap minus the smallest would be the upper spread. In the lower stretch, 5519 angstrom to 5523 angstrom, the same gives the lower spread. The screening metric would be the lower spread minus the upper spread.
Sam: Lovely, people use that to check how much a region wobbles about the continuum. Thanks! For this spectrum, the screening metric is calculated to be -0.63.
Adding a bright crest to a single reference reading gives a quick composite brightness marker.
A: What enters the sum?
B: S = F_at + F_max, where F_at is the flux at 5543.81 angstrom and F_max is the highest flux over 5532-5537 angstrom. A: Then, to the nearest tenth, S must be 22.2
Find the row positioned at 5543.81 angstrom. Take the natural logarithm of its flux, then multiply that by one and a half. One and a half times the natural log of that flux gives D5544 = 3.65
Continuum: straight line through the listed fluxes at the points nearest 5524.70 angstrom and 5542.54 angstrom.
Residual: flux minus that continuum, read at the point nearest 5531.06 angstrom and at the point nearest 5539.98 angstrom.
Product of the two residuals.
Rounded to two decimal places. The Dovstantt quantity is 0.27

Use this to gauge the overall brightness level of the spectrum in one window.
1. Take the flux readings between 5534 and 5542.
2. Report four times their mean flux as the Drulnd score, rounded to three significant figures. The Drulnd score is 43.7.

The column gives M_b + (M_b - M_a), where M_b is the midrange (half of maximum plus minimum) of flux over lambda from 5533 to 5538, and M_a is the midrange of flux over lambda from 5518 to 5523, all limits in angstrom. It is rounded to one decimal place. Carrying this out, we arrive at 9.7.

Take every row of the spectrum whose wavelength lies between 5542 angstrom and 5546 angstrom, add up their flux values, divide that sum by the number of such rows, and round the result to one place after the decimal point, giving 11.4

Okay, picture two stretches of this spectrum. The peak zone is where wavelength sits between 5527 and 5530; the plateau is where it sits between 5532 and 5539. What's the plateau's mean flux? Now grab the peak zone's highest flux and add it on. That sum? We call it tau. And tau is 22.0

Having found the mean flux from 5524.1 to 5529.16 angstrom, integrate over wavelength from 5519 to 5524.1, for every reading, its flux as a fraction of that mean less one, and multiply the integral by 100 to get 26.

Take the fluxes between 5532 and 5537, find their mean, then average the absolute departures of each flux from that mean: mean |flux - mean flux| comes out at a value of 0.05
